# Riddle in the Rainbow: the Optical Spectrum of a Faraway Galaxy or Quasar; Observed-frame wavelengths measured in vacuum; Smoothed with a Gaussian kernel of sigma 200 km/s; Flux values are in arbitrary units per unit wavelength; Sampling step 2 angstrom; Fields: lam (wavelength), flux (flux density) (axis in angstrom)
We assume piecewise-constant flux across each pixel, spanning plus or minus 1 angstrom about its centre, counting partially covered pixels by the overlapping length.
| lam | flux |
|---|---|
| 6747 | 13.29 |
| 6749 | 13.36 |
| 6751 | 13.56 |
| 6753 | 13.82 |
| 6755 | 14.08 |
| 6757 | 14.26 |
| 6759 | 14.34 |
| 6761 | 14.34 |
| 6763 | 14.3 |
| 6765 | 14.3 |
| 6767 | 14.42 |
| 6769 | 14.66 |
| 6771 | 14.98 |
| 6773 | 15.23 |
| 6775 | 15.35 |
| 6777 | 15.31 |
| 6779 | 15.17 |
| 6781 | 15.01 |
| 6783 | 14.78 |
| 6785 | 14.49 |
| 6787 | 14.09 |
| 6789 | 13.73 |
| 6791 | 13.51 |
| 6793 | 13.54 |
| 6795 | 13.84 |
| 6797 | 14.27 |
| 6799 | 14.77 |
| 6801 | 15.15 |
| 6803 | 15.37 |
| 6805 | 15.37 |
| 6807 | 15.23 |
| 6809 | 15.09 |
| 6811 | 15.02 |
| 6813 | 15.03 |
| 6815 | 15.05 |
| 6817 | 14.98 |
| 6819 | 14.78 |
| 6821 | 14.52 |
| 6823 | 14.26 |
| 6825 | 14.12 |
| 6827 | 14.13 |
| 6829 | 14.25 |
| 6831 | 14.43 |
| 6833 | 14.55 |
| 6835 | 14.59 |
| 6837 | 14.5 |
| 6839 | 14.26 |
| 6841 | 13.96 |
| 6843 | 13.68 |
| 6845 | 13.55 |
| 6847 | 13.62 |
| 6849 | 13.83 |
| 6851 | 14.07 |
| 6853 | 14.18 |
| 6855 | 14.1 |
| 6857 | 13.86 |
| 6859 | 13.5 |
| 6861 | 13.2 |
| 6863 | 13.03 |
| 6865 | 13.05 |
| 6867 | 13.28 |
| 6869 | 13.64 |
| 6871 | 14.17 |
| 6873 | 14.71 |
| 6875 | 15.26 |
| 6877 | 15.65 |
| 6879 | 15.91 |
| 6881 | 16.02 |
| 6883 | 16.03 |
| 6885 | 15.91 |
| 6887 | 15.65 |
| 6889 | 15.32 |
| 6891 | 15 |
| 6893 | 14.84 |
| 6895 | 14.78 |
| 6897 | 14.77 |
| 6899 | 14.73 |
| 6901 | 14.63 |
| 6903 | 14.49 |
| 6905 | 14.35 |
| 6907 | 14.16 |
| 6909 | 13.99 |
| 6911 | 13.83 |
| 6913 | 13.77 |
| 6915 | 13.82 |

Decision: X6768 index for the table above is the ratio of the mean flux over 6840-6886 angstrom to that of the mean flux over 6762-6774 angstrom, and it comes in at 0.97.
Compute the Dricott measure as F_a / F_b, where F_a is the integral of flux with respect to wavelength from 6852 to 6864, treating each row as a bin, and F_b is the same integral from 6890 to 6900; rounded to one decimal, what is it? 1.1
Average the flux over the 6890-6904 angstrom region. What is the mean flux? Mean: 14.7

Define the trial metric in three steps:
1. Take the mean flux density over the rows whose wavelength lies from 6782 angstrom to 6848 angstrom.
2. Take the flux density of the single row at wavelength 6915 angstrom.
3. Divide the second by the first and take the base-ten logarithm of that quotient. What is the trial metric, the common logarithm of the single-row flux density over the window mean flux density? -0.019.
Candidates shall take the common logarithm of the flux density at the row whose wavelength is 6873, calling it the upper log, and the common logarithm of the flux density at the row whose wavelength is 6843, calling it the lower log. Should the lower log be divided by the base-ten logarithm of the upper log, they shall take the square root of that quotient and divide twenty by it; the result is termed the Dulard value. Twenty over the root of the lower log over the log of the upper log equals 4.87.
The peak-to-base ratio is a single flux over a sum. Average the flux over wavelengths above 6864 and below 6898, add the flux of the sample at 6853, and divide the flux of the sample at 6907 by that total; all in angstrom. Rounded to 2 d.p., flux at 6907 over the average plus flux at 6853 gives 0.49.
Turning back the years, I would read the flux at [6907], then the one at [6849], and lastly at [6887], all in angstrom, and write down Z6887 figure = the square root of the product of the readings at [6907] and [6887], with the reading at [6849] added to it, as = 28.7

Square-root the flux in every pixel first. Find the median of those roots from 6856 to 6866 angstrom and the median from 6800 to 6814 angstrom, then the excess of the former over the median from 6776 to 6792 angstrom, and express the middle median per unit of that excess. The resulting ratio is -20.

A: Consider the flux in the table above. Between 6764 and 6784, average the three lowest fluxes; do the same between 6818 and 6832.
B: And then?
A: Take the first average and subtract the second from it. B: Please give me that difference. 0.29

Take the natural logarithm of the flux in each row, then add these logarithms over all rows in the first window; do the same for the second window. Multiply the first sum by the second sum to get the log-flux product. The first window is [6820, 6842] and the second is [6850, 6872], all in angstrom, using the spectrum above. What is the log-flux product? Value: 842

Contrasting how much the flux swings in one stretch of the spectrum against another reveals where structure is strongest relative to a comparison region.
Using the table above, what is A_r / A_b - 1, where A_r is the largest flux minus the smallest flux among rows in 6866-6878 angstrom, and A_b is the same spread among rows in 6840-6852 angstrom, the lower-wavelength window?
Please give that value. 3.6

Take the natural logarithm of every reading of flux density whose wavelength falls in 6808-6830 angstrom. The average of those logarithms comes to 2.68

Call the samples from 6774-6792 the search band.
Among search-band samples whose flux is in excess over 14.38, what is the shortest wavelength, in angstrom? 6775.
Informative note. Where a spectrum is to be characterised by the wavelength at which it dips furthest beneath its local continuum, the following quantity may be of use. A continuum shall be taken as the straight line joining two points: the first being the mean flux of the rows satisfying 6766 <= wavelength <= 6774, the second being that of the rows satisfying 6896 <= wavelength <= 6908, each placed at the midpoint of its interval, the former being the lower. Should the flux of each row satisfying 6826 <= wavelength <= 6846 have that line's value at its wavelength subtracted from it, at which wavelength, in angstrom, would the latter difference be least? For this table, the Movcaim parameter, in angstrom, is 6845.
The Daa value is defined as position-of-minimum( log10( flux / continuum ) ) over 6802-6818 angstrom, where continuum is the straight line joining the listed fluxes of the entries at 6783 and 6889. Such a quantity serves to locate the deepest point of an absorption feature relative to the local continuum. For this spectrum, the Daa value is 6817 angstrom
